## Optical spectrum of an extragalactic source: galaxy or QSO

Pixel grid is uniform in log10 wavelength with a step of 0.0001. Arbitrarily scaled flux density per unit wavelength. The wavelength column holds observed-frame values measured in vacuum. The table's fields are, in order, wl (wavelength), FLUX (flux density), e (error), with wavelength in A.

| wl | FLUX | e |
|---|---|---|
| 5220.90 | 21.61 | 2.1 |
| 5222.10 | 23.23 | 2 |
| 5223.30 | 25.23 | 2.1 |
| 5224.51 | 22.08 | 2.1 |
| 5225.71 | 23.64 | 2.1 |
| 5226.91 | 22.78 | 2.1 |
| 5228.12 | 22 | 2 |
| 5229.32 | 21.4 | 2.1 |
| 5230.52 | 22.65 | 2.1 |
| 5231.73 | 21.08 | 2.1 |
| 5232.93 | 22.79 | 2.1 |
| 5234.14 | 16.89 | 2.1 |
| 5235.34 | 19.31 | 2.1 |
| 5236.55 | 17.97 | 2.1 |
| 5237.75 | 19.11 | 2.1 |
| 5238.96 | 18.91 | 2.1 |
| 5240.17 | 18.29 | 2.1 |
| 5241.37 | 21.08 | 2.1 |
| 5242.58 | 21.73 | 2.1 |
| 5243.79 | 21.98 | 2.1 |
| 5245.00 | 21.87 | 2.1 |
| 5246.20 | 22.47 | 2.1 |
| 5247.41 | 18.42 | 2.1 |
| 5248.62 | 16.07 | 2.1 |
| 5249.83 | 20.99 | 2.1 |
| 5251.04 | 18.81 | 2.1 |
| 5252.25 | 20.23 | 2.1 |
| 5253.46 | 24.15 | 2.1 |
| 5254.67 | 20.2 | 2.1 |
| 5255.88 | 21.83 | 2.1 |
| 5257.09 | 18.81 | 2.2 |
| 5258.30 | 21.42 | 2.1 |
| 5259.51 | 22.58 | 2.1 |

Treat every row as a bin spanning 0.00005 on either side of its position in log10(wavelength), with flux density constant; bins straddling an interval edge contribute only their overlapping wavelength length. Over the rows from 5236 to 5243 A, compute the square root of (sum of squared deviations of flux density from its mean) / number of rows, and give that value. 1.4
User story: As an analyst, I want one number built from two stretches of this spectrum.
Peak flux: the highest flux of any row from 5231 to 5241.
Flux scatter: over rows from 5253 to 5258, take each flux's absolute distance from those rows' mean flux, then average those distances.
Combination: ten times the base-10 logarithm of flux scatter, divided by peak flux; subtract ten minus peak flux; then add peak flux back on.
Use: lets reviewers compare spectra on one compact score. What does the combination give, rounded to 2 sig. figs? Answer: 36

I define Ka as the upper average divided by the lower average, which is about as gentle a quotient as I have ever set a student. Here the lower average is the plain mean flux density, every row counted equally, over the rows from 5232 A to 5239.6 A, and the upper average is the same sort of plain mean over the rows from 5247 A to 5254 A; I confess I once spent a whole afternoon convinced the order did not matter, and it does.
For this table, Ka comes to 1.03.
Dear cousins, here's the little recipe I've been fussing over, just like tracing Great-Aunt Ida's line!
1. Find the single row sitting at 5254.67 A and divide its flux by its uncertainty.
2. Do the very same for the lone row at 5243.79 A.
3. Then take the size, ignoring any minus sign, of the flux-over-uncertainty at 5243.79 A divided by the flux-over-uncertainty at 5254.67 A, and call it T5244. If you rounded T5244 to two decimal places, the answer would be 1.09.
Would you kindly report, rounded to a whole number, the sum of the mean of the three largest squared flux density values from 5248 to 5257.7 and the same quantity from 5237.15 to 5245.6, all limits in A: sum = 978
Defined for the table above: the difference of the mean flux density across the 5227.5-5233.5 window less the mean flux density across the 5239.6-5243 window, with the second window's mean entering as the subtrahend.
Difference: 1.6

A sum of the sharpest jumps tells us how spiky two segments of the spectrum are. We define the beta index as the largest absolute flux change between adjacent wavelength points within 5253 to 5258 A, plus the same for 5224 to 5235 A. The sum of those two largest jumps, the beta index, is 10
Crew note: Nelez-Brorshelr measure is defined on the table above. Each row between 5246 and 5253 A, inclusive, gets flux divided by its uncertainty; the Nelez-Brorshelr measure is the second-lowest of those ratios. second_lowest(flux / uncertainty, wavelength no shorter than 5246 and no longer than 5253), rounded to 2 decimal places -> 8.77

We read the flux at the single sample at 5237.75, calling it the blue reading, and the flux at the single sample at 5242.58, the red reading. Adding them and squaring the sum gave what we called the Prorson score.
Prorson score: 1668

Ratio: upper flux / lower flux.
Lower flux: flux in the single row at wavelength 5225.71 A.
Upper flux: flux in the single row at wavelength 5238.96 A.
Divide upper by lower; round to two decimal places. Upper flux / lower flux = 0.80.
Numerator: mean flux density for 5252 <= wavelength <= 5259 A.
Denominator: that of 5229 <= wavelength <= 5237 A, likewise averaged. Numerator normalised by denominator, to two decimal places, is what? 1.04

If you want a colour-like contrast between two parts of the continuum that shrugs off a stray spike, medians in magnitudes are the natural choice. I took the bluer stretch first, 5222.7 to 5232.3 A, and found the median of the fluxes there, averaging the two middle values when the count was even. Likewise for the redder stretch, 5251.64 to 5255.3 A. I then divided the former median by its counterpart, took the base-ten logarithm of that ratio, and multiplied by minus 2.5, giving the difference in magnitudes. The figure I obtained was -0.11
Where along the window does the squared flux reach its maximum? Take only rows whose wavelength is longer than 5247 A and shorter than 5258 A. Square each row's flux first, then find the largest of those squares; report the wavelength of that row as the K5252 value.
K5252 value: 5253.46 A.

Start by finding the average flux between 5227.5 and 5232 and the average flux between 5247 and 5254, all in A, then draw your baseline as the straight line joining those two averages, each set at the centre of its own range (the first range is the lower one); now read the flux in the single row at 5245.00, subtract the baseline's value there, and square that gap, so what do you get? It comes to 2.4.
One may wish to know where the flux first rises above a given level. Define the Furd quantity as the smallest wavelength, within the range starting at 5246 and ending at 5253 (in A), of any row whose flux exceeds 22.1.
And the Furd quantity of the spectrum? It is 5246.20 A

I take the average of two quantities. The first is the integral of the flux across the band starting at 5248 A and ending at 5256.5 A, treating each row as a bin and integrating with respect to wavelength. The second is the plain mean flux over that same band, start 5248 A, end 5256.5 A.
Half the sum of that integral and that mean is 96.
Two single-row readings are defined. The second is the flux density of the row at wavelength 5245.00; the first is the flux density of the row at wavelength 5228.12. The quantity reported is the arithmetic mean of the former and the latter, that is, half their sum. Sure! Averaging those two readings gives 21.9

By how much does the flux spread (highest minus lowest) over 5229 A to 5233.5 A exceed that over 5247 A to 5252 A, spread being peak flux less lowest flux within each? -3.2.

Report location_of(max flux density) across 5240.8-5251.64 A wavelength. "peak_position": 5246.20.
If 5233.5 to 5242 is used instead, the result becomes 5241.37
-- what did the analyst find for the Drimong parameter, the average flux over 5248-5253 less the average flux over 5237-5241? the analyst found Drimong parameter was 0.3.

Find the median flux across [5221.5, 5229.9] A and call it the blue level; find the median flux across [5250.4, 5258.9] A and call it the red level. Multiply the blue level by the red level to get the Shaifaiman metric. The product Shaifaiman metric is 461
